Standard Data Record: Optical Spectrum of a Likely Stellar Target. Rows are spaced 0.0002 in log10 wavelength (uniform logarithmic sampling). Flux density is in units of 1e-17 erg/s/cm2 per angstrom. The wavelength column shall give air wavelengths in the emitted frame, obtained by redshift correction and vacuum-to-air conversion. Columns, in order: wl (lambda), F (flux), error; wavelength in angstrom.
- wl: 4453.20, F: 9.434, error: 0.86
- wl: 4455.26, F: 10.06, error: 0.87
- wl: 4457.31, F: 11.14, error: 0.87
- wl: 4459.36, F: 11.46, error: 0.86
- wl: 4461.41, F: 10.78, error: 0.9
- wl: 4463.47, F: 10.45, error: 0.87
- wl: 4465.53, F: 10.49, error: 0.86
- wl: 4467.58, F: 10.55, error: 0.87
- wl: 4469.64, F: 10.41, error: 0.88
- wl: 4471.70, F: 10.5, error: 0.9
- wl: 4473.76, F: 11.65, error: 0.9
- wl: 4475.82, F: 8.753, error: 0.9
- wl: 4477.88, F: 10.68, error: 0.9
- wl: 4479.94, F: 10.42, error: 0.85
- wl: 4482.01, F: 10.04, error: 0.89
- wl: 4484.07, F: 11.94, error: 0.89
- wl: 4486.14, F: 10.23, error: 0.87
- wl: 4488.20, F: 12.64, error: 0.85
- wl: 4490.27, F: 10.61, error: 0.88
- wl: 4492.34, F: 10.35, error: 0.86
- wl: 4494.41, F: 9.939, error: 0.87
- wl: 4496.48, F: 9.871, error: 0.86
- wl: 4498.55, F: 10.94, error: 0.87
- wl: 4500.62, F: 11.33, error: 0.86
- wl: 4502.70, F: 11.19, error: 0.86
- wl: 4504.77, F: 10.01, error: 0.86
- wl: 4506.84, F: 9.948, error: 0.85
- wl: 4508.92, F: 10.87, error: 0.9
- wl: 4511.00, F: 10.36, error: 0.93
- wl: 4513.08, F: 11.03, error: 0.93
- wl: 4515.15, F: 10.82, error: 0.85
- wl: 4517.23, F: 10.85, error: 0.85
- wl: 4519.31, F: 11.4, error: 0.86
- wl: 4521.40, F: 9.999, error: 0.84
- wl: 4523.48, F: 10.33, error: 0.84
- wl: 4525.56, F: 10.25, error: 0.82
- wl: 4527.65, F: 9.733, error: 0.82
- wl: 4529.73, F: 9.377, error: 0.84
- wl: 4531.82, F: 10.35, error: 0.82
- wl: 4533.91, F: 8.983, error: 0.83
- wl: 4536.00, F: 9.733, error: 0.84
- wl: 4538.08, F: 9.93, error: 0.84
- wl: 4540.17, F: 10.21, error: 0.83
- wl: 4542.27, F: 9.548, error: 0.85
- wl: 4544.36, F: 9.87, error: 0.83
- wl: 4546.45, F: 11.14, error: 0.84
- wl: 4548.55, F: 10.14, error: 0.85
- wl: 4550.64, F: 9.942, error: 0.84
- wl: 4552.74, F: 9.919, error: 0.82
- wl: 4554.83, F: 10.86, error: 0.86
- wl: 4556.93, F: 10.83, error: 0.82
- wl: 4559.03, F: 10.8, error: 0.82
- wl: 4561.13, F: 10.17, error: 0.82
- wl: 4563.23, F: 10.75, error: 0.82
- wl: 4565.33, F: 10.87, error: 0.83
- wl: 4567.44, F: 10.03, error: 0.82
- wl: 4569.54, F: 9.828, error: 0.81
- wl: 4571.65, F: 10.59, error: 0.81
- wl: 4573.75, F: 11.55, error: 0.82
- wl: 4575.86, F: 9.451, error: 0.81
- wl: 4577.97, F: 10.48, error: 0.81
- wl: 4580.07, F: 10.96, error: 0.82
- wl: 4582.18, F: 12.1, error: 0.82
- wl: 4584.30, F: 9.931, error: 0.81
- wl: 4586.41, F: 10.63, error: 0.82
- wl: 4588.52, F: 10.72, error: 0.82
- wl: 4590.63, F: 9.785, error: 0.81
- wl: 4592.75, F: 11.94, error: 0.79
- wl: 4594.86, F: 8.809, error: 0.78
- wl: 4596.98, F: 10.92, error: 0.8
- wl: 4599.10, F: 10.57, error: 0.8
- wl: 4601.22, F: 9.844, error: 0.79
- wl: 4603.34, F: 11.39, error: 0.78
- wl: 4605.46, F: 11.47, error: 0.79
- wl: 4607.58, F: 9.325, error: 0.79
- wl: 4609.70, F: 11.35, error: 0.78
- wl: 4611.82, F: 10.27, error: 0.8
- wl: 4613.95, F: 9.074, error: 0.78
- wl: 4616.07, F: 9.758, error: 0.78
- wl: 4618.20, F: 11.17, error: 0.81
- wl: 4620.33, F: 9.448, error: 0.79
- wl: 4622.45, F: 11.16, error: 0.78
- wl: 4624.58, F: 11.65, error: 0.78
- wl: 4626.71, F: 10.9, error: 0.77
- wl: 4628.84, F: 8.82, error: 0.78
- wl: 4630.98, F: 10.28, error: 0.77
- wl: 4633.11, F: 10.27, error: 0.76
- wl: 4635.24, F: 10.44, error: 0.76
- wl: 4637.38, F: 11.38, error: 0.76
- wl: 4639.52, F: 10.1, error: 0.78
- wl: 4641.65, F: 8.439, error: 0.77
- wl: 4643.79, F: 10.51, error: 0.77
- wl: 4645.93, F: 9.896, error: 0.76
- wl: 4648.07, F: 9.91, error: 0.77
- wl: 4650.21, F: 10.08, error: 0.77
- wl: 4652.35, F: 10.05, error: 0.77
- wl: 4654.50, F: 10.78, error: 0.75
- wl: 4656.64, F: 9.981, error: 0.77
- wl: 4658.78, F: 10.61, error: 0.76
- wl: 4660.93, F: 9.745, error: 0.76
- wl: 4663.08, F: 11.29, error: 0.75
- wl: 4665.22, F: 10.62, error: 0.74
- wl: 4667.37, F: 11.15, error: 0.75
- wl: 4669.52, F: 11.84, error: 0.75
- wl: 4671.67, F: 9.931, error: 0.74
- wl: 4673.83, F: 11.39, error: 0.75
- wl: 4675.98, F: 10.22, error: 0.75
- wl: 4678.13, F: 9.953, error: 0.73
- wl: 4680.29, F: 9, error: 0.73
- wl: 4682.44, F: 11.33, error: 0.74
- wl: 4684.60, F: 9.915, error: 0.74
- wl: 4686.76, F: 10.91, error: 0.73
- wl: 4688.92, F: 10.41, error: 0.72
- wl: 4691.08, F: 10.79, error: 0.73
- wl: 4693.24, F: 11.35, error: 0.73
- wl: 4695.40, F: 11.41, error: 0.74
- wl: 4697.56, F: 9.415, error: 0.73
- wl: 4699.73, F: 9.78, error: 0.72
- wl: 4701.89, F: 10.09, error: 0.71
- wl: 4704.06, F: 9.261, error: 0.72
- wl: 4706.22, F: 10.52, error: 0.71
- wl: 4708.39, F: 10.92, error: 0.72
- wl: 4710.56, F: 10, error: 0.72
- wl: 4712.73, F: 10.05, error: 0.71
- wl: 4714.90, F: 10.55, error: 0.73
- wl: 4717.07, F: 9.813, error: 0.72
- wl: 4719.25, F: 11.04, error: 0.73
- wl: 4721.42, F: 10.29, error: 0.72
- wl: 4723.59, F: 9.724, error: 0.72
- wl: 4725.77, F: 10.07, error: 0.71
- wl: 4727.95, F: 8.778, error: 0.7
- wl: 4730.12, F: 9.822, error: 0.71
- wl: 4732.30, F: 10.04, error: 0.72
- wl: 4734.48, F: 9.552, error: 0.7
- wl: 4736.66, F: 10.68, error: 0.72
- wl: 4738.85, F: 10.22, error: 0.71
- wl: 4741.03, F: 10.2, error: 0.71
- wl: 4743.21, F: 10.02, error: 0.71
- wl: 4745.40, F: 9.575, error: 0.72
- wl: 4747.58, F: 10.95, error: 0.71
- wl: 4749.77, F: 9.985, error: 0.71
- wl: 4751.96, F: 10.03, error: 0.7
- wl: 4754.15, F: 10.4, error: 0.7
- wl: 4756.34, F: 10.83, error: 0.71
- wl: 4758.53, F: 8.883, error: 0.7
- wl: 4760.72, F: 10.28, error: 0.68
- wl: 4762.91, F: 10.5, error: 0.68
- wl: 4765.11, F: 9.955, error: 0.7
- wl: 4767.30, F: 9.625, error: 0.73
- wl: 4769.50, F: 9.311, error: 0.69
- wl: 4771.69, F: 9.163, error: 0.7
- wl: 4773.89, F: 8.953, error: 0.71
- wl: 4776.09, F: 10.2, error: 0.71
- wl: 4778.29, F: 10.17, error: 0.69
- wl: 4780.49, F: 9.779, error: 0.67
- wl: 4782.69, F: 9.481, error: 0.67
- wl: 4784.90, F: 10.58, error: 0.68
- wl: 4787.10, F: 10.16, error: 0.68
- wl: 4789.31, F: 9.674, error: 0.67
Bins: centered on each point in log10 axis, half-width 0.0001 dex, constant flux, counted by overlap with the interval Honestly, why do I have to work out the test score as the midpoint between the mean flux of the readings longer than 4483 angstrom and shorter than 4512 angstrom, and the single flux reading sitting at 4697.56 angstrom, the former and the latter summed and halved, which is 10.1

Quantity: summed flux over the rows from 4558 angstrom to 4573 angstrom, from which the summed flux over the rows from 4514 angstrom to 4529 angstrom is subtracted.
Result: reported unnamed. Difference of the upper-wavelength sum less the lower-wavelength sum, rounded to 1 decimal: -0.3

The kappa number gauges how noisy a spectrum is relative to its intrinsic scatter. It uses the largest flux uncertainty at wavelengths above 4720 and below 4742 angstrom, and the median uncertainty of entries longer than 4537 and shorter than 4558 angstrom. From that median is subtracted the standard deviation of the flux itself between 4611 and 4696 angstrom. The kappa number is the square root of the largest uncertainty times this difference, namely 0.2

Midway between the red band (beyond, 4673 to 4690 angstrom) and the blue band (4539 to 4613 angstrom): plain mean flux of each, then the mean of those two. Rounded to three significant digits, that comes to 10.4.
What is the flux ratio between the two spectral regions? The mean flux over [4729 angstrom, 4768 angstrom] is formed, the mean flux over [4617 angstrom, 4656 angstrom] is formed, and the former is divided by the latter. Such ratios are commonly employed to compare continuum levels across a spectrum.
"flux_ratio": 0.98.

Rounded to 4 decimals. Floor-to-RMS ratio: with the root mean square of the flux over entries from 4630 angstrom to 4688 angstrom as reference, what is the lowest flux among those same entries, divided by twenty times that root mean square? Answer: 0.0406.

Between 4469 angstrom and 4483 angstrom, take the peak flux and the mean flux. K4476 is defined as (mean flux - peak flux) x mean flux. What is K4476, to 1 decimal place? -13.5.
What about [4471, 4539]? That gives -22.8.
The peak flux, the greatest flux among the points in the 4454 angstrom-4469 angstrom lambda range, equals 11.46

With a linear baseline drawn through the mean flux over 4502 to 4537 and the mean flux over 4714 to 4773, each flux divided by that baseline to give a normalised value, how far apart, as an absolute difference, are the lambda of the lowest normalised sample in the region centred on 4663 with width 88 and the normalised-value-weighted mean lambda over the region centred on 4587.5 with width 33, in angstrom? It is 54.2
